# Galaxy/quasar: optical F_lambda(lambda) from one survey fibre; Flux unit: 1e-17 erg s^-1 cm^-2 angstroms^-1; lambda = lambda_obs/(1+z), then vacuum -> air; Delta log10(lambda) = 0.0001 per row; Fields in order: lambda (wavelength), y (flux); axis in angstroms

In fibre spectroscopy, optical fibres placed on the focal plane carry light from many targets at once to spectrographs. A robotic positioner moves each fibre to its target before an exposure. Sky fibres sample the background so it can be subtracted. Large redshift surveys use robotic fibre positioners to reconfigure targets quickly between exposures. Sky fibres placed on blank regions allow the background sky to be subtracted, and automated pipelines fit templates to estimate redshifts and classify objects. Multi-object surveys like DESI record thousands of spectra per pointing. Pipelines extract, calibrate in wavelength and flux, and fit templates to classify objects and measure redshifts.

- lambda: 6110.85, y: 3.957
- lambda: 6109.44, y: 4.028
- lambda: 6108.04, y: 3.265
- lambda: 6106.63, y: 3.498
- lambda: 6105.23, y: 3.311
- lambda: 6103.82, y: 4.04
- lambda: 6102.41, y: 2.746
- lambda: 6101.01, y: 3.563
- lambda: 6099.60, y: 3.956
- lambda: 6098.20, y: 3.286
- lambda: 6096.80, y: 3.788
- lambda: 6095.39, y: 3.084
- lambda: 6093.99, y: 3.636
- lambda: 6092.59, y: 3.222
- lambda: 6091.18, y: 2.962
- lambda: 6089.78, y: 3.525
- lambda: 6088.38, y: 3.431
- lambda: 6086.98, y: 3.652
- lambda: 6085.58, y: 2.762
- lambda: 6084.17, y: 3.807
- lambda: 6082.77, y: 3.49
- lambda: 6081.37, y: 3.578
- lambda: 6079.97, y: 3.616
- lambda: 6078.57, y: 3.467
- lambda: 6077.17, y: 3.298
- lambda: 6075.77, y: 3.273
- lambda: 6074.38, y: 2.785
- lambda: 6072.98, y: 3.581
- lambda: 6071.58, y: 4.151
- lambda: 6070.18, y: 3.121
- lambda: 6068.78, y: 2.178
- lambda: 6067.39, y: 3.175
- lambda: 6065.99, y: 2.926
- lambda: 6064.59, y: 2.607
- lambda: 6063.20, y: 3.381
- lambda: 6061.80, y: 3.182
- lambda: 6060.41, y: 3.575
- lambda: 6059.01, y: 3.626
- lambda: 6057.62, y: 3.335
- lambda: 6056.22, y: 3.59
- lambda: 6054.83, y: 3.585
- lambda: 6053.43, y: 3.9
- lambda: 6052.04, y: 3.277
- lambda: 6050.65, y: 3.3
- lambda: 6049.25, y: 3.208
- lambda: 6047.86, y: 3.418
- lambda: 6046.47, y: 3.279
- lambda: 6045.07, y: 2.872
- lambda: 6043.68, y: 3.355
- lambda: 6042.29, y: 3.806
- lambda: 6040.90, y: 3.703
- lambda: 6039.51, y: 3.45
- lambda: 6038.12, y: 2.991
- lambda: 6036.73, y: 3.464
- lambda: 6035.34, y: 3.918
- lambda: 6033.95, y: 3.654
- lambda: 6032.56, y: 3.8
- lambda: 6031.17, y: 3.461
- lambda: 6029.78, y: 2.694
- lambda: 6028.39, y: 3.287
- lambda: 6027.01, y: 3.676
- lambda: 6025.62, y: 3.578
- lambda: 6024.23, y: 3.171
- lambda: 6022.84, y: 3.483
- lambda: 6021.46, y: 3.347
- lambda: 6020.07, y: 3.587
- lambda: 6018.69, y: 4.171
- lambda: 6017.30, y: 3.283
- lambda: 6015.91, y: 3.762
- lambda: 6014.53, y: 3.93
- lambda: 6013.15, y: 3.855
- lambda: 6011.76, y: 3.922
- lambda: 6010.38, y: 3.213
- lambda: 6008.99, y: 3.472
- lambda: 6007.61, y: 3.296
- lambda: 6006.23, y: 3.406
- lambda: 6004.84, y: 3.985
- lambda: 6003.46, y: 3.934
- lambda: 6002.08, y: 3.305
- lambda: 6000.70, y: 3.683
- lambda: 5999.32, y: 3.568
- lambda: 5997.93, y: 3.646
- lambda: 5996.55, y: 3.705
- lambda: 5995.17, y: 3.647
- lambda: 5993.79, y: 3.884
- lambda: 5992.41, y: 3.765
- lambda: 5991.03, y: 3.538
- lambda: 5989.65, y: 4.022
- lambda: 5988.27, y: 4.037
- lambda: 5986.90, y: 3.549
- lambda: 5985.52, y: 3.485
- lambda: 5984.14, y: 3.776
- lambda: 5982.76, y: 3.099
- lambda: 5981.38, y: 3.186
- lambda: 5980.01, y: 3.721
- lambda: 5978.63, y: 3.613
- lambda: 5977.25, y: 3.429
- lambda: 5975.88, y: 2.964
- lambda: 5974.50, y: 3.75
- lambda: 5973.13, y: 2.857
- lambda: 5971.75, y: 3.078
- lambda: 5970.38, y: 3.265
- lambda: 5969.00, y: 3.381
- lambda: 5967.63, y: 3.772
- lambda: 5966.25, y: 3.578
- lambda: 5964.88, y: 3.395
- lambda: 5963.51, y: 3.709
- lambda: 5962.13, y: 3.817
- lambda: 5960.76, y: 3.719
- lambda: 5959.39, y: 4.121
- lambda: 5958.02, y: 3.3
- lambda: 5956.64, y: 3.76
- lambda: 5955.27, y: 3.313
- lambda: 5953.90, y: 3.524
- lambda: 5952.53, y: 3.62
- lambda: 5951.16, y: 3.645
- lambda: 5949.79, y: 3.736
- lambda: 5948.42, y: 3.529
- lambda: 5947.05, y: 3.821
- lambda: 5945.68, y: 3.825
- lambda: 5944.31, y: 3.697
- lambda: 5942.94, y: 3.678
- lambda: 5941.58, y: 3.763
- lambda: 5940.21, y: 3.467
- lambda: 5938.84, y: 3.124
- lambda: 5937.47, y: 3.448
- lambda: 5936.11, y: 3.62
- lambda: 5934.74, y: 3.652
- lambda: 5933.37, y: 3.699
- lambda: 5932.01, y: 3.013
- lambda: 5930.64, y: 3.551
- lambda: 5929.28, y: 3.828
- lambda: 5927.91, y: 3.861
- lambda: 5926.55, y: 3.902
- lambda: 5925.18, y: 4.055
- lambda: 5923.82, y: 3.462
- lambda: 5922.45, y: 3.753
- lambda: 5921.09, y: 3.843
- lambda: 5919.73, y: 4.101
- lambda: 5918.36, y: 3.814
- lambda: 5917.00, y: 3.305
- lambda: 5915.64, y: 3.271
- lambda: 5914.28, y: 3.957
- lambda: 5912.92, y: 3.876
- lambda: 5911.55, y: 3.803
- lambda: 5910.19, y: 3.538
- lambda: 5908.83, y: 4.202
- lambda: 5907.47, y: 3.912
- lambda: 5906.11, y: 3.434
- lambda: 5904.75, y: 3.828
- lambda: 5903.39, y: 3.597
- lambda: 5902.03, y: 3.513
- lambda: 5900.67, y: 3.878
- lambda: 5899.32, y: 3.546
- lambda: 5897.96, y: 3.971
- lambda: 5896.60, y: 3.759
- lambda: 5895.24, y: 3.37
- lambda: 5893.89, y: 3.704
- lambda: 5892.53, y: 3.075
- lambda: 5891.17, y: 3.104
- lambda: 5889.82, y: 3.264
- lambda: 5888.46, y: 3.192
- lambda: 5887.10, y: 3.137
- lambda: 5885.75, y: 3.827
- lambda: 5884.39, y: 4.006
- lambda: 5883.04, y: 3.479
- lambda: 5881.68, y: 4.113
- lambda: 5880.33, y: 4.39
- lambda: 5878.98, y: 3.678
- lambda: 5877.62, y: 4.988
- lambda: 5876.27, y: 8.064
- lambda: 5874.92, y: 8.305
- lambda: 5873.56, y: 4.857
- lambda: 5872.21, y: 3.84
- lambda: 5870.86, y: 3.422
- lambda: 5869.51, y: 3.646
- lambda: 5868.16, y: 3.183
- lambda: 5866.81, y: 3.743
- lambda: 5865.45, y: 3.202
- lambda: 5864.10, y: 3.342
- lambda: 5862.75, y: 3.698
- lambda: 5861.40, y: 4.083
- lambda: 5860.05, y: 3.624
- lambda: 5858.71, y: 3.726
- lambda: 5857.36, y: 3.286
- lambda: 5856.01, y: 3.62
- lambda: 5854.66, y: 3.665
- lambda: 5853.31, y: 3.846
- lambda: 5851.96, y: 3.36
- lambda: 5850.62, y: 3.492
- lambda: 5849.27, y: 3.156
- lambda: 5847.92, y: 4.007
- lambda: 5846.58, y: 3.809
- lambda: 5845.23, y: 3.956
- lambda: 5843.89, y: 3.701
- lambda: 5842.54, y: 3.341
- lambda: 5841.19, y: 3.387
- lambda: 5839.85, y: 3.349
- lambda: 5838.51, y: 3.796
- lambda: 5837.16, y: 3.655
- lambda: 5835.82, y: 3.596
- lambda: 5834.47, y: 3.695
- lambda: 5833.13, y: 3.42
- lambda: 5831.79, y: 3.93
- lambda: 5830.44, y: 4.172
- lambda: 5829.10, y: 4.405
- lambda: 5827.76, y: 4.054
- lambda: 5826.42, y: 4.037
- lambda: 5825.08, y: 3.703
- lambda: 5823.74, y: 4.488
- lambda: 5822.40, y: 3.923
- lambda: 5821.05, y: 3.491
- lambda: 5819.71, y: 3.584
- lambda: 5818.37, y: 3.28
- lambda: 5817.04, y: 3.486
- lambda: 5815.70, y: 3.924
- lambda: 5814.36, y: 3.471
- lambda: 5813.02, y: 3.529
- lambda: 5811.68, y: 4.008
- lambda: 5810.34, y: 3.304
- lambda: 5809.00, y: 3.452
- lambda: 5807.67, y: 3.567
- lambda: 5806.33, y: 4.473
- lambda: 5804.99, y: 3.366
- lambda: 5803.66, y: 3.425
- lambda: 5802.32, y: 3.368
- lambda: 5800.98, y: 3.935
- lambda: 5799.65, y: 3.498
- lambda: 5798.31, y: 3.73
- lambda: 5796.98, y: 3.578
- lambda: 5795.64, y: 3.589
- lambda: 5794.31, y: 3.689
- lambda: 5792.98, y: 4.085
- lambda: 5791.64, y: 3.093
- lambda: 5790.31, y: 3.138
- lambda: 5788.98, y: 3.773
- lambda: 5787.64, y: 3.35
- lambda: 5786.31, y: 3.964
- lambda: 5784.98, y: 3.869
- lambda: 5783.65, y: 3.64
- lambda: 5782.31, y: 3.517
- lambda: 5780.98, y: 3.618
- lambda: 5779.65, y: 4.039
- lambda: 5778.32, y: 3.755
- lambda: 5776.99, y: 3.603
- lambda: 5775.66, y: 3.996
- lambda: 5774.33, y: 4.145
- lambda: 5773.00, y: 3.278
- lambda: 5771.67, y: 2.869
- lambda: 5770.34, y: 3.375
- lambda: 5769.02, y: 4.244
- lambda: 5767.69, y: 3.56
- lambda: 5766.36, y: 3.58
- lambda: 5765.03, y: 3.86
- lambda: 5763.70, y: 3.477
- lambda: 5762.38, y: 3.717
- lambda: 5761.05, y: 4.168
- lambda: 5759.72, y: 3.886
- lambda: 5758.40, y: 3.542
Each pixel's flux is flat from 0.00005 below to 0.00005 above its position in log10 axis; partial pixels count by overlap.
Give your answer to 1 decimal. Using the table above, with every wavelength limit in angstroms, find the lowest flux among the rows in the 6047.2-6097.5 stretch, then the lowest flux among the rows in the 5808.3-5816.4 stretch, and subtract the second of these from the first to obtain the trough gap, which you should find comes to -1.1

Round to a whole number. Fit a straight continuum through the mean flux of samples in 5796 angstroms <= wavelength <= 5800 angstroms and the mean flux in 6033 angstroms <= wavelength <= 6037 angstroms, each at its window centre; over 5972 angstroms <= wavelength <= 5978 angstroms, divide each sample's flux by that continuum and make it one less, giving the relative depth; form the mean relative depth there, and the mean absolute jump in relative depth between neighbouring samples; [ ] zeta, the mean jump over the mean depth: -2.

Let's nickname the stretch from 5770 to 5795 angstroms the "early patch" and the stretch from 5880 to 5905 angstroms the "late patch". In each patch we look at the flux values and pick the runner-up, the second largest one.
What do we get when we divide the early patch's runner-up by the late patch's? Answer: 0.99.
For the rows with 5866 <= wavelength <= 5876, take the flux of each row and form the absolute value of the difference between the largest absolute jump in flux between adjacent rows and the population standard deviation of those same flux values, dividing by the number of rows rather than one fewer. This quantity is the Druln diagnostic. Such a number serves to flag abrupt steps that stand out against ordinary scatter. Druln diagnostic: 1.8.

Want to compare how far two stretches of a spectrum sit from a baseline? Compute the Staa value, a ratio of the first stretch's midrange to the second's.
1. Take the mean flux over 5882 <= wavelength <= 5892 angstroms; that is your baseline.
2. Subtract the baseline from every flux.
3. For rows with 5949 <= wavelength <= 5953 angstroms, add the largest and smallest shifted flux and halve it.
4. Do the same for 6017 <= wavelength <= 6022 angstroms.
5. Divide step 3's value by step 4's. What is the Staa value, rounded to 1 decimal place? 0.8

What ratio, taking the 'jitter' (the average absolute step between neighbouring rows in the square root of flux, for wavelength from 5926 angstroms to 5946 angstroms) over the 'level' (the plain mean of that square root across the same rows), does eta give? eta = 0.031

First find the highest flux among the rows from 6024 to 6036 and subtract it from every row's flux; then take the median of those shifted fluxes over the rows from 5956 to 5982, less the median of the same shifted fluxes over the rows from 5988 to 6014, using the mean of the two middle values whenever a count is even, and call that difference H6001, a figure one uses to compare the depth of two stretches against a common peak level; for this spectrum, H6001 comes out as -0.1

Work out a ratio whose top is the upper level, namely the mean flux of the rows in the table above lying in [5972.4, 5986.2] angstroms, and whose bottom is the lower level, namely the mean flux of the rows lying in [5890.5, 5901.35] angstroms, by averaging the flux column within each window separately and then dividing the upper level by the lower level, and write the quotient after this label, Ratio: 0.95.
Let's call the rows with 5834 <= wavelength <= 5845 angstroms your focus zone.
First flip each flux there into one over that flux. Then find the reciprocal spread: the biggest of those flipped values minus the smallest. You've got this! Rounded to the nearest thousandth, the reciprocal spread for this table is 0.036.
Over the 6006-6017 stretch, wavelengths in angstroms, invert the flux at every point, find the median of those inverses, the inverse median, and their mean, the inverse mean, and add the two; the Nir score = 0.556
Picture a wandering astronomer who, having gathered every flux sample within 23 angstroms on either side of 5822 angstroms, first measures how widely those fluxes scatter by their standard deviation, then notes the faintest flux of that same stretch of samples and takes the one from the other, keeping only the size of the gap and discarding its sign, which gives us 2.94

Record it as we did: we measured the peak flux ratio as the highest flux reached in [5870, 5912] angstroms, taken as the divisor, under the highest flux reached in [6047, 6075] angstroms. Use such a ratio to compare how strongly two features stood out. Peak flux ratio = 0.50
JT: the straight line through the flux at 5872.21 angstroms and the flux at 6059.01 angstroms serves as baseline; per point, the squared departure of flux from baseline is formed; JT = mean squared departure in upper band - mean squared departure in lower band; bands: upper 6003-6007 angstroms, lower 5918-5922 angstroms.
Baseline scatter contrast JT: 0.04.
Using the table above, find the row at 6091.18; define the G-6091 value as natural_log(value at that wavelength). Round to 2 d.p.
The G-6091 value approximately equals 1.09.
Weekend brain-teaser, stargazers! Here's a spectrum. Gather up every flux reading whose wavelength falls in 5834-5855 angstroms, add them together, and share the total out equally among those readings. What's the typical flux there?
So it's 3.61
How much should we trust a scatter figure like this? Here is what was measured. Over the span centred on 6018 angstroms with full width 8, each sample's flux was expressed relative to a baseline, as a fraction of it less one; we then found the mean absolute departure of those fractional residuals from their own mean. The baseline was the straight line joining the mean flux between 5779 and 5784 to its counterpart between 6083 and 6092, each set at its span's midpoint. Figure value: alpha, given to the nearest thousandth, 0.079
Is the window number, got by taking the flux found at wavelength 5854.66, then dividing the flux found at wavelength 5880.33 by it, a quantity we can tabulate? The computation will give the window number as 1.20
